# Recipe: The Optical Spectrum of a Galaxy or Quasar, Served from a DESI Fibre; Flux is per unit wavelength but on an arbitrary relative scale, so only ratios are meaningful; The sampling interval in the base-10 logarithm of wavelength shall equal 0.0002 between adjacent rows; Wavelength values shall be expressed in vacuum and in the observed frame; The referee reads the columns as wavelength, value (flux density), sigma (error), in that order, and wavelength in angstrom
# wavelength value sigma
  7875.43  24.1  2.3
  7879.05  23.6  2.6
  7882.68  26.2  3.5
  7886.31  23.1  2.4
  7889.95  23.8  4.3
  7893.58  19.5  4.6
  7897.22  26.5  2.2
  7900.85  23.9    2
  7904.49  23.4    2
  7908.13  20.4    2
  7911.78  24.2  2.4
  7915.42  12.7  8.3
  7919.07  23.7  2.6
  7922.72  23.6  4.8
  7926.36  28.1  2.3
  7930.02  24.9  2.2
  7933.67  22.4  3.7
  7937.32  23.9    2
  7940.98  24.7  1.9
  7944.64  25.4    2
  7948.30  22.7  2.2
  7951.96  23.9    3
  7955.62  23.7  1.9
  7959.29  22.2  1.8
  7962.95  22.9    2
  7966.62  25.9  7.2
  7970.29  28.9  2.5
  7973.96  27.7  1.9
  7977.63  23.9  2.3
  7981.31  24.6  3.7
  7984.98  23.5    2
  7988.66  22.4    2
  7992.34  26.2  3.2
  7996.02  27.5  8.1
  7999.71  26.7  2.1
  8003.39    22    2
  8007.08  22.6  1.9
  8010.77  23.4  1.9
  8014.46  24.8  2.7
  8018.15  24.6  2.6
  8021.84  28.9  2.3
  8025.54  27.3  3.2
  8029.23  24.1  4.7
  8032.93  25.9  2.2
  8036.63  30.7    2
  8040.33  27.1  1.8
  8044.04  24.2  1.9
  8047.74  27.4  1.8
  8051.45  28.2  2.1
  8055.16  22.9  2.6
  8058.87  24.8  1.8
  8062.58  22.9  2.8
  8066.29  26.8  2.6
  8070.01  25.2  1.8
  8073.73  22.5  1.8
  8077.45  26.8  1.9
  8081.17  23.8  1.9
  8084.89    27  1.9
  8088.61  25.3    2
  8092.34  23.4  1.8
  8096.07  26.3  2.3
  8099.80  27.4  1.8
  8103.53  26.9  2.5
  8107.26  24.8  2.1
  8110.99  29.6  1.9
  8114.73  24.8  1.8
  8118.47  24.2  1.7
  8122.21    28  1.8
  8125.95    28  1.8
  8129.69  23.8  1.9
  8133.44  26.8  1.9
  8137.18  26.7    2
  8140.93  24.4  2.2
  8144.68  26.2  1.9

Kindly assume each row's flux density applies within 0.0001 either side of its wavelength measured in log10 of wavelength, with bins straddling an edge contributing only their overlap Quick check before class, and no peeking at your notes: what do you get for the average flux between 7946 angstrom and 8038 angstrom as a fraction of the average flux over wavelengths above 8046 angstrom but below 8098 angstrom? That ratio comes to 0.99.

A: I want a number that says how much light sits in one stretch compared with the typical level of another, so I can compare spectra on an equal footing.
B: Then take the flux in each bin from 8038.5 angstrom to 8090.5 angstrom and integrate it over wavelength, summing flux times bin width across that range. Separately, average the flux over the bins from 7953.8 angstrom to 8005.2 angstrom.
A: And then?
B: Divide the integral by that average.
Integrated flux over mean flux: 53.0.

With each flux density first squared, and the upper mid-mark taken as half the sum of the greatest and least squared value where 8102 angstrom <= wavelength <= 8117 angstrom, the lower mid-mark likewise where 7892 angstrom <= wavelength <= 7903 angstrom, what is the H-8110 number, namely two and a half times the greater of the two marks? 1864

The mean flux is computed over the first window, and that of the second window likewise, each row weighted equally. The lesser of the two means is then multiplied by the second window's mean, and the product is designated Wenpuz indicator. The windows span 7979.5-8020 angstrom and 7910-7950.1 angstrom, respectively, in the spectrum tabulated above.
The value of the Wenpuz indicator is 543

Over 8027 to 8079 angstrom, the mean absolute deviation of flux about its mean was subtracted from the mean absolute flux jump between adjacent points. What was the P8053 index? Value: 1.1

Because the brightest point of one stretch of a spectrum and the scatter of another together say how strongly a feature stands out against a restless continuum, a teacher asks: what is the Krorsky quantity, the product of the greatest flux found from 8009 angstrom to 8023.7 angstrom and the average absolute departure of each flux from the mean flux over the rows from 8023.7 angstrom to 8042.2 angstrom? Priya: 47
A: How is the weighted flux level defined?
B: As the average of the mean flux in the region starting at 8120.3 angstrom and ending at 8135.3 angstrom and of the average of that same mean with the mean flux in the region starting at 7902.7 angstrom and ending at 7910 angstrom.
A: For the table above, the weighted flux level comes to 25.5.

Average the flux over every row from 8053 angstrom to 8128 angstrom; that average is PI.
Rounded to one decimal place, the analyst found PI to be 25.6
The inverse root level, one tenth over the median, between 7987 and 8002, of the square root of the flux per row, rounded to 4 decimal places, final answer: 0.0194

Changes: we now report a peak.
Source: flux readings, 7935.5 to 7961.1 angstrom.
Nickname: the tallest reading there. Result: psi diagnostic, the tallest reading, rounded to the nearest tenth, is 25.4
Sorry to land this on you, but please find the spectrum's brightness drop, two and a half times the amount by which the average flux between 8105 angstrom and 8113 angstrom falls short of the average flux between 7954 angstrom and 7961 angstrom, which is -10.6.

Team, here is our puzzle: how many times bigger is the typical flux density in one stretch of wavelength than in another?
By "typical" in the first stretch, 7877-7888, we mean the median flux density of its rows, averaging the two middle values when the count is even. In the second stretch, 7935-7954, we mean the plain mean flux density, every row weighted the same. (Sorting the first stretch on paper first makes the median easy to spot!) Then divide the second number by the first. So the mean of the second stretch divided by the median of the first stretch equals 1.02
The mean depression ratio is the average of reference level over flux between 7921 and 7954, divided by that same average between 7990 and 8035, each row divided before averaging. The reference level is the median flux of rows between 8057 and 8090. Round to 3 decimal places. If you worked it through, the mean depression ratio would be 1.036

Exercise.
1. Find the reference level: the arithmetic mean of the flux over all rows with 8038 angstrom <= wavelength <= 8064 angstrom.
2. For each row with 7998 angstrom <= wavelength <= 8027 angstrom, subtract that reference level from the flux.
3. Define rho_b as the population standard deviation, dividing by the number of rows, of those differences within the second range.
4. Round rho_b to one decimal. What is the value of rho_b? 2.3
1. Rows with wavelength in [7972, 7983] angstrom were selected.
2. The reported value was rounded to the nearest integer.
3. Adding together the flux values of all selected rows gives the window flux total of 76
